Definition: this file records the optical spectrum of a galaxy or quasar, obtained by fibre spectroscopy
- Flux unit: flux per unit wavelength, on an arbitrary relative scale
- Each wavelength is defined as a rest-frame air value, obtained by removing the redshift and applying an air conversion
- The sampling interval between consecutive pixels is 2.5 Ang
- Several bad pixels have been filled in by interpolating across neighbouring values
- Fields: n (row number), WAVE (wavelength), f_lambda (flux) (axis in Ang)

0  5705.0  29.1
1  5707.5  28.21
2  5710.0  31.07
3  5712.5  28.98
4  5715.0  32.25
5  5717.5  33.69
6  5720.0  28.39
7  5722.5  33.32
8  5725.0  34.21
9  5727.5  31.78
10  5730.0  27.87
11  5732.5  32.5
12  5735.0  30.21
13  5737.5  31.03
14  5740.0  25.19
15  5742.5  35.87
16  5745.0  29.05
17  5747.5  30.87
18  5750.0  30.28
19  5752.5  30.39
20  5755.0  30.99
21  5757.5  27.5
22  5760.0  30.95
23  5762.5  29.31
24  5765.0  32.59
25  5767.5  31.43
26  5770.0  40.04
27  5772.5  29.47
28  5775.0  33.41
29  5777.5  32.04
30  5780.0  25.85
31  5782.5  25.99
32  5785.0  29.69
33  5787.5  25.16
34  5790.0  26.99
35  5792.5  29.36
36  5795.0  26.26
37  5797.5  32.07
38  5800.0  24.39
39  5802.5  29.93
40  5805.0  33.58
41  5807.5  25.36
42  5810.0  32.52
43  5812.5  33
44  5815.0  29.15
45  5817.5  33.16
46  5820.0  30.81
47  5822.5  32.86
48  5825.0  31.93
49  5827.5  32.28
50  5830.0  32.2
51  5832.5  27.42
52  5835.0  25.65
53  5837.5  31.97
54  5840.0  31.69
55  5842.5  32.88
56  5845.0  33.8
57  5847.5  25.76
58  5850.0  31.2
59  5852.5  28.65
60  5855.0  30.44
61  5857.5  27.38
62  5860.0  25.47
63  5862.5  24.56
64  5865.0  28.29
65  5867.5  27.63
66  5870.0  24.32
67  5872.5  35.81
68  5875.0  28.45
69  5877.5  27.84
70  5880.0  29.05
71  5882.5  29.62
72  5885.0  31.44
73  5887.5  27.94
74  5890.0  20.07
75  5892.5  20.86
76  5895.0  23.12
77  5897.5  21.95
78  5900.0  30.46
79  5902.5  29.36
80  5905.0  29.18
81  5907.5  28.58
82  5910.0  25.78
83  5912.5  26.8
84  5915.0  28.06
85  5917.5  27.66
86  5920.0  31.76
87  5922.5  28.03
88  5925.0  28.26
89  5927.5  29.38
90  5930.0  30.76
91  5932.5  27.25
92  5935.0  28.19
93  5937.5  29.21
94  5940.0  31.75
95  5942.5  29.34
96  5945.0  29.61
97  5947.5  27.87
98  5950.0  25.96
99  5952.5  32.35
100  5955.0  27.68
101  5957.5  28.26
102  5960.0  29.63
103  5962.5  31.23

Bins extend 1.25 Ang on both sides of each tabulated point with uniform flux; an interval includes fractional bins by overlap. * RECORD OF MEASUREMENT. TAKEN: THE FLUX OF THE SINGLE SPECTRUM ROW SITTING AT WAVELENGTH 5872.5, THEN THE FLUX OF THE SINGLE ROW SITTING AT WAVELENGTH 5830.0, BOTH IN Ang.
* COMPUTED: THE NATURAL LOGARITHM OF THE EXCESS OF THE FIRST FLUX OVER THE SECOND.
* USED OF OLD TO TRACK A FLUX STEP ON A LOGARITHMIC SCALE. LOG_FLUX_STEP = 1.3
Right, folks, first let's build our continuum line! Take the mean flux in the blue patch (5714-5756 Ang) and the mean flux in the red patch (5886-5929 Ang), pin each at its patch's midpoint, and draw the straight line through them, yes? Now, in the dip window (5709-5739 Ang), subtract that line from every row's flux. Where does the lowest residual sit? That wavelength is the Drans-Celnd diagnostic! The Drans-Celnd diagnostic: 5730.0 Ang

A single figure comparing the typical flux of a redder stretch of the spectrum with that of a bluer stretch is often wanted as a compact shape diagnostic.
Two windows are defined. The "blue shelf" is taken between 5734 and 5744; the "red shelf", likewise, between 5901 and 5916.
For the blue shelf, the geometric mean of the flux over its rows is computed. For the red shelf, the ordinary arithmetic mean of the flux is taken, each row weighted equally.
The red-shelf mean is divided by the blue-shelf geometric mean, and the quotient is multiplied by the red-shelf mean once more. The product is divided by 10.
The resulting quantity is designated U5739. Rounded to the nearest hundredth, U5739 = 2.58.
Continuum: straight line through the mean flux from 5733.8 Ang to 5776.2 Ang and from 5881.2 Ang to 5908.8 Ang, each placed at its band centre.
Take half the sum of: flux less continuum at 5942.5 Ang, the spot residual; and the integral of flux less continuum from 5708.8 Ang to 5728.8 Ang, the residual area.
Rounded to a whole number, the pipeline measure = -3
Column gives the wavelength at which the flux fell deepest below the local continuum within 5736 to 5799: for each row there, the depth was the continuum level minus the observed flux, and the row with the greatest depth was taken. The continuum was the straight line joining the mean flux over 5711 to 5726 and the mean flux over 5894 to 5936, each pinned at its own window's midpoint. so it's 5740.0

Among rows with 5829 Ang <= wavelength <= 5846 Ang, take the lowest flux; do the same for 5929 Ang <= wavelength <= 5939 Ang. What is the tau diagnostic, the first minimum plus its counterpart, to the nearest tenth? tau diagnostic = 52.9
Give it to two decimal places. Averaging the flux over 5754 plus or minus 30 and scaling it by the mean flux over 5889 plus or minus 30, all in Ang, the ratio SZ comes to 1.13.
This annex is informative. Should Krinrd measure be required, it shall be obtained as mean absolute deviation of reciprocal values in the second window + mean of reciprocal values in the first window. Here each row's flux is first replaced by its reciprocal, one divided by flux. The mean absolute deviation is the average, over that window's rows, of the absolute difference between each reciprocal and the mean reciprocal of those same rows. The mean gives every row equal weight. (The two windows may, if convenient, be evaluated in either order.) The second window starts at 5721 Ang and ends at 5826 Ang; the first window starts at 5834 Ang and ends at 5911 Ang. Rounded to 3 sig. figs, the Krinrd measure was 0.0391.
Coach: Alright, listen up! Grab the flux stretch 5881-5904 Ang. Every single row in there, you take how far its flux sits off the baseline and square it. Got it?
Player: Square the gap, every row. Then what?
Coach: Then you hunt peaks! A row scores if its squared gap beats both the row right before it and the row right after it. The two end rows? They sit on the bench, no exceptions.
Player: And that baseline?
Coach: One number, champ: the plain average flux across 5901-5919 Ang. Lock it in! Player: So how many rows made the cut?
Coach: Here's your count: 3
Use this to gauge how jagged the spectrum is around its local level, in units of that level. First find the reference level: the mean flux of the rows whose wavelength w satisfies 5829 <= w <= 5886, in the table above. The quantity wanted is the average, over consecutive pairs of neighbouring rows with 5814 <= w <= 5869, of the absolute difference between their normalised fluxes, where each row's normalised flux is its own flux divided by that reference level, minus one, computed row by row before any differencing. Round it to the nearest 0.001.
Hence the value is 0.087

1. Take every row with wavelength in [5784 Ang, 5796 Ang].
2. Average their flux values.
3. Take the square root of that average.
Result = 5.24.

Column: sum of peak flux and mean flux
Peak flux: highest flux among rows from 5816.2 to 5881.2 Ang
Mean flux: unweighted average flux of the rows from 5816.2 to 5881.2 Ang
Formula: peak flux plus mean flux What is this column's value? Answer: 65.5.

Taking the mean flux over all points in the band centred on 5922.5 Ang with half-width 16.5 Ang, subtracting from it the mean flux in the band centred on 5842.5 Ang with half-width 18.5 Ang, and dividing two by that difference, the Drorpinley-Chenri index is -1.4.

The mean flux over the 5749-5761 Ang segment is 30.0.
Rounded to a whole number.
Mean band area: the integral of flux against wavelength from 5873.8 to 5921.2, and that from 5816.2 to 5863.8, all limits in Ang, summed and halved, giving 1360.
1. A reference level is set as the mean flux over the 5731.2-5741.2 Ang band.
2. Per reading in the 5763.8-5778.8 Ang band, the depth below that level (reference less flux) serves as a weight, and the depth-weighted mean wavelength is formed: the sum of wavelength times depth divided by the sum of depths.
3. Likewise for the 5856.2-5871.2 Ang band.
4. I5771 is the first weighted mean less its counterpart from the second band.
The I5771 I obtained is -93.3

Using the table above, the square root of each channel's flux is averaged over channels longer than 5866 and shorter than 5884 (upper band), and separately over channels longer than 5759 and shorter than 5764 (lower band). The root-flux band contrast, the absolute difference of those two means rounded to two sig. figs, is 0.12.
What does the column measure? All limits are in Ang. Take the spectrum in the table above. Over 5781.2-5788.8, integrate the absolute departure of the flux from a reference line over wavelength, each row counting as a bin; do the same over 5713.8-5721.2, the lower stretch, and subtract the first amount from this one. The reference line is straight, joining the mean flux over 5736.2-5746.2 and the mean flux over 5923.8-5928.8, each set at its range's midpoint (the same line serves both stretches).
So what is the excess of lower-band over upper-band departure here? -5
